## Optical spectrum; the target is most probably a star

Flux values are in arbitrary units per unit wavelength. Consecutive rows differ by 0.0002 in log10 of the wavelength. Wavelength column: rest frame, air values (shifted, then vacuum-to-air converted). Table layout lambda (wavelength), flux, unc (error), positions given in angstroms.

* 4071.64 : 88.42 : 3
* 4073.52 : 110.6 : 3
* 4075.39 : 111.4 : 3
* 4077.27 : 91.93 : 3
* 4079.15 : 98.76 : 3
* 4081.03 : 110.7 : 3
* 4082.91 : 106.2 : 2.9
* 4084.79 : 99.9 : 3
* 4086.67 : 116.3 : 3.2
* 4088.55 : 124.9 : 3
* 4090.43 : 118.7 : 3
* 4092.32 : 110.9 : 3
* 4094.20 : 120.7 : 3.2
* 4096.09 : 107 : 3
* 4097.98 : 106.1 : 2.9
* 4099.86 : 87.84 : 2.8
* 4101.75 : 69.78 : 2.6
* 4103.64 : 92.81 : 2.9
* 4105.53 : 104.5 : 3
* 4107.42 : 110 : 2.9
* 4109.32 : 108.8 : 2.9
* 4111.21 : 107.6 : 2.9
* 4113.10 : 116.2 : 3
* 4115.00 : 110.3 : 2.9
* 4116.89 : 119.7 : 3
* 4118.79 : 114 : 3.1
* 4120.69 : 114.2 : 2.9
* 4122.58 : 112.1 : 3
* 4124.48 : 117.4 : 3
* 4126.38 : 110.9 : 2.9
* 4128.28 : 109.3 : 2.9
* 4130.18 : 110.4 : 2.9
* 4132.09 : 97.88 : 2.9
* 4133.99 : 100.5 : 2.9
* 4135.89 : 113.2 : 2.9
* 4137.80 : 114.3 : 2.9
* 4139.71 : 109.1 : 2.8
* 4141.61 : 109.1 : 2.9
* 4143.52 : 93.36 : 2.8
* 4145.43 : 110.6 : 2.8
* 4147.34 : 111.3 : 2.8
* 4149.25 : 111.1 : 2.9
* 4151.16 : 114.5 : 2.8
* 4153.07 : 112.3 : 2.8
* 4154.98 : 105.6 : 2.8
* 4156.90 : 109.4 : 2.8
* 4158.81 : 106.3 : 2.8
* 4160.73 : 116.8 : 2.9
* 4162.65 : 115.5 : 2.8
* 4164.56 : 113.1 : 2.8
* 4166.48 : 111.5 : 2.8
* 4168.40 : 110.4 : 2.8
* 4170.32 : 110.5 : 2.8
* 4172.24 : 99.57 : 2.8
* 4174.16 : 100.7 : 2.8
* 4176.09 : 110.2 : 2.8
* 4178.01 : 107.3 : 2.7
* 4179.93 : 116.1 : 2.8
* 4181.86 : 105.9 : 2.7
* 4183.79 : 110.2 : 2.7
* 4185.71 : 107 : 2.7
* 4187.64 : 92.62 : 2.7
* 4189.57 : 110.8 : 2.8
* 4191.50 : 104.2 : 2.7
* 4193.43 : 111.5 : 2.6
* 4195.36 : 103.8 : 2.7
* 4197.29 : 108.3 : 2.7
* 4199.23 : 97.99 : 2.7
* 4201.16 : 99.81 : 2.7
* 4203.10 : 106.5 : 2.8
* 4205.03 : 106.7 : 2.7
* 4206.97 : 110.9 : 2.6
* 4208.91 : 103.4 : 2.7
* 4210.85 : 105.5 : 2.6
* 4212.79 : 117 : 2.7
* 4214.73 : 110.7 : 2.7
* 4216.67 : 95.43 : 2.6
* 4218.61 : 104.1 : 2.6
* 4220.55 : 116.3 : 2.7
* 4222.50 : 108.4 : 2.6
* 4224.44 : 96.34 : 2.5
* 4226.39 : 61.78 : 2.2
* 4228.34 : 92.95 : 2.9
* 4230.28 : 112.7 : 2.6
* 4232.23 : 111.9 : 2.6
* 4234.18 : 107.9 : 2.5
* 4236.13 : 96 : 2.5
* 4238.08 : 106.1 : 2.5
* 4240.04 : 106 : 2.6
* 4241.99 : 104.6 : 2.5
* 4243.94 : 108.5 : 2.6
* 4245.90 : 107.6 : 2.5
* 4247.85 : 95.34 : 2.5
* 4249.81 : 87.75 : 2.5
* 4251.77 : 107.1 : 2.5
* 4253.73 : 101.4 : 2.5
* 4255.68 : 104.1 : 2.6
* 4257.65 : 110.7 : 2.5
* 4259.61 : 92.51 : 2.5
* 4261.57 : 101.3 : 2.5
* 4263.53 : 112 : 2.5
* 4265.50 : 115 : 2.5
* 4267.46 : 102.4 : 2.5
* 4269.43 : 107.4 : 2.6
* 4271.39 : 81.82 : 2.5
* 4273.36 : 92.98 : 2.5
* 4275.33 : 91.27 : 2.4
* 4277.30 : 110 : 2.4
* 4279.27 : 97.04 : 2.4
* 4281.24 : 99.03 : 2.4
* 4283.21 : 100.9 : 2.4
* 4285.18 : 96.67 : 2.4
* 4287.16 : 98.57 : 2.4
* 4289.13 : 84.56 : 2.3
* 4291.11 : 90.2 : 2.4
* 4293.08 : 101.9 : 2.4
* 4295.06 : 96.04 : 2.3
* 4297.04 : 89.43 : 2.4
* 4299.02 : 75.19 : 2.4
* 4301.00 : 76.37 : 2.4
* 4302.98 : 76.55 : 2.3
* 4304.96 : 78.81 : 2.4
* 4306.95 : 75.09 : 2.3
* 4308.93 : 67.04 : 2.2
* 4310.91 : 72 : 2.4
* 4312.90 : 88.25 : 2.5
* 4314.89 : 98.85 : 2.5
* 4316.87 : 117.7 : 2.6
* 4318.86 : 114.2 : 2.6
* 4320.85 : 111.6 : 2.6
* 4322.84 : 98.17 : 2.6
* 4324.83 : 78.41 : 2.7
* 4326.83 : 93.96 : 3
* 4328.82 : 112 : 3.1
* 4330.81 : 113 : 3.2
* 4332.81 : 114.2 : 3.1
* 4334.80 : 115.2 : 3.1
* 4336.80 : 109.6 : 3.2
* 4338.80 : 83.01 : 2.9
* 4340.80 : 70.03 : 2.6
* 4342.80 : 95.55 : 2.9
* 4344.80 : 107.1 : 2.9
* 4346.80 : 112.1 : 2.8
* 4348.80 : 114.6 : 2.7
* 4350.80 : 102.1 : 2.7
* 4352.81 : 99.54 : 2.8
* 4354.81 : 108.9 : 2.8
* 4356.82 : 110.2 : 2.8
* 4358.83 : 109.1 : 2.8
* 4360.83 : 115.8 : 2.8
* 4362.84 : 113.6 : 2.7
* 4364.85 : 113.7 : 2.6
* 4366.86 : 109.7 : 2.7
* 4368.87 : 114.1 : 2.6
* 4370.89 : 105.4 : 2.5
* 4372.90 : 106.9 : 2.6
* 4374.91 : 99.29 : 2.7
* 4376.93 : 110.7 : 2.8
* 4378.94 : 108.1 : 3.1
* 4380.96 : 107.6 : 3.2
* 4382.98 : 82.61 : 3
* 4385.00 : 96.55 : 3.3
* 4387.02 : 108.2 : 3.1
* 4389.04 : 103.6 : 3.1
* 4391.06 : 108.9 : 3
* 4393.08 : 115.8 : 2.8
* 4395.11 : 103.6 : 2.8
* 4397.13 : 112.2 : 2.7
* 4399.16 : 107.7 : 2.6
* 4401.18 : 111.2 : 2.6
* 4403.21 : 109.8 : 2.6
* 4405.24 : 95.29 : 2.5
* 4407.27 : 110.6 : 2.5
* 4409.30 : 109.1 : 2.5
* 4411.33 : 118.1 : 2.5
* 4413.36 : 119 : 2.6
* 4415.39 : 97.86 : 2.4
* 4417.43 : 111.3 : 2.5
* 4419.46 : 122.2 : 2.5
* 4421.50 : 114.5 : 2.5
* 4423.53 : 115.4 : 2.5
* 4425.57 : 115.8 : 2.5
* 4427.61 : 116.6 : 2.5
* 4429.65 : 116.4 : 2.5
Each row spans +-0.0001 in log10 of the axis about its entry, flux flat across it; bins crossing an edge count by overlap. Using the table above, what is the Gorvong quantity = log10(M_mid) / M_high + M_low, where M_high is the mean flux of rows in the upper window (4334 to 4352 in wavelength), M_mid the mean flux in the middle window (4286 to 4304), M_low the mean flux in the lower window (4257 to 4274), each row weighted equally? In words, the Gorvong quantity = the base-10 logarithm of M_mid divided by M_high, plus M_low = 102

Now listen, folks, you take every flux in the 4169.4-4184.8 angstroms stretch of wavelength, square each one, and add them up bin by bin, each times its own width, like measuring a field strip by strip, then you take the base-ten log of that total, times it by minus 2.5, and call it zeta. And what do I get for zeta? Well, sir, -13.1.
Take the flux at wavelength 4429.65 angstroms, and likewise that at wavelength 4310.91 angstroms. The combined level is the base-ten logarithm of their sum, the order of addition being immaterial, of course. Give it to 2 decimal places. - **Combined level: 2.28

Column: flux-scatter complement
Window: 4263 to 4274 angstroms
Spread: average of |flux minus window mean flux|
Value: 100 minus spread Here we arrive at 90.3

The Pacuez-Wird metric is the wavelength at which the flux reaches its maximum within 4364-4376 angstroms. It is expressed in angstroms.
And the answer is 4368.87 angstroms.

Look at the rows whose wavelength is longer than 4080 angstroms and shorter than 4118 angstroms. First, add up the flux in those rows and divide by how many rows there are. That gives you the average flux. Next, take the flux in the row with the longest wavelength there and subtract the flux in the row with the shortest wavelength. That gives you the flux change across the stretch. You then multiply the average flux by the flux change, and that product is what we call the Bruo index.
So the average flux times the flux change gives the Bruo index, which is 967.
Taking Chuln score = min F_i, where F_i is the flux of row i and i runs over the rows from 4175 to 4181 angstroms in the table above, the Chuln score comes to 107.3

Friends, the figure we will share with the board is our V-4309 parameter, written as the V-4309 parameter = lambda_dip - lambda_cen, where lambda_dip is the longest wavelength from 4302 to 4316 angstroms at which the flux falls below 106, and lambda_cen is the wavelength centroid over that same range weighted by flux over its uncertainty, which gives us 5.8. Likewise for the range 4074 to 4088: 3.7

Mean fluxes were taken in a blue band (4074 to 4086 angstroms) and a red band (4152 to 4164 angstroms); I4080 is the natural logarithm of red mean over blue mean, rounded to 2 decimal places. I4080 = 0.07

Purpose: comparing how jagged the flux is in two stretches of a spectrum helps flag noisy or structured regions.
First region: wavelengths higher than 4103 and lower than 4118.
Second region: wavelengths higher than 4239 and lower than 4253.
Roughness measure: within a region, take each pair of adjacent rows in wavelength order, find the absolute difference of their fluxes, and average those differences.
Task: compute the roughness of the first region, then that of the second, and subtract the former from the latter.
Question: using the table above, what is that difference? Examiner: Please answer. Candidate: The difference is 1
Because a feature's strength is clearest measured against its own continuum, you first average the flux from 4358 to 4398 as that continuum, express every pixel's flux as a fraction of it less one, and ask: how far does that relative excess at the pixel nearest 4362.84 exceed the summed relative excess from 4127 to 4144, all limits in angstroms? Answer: 0.14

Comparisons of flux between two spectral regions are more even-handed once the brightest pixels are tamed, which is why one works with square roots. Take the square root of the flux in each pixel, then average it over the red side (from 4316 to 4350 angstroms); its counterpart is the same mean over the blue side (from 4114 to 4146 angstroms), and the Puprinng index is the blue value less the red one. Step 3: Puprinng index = 0.32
